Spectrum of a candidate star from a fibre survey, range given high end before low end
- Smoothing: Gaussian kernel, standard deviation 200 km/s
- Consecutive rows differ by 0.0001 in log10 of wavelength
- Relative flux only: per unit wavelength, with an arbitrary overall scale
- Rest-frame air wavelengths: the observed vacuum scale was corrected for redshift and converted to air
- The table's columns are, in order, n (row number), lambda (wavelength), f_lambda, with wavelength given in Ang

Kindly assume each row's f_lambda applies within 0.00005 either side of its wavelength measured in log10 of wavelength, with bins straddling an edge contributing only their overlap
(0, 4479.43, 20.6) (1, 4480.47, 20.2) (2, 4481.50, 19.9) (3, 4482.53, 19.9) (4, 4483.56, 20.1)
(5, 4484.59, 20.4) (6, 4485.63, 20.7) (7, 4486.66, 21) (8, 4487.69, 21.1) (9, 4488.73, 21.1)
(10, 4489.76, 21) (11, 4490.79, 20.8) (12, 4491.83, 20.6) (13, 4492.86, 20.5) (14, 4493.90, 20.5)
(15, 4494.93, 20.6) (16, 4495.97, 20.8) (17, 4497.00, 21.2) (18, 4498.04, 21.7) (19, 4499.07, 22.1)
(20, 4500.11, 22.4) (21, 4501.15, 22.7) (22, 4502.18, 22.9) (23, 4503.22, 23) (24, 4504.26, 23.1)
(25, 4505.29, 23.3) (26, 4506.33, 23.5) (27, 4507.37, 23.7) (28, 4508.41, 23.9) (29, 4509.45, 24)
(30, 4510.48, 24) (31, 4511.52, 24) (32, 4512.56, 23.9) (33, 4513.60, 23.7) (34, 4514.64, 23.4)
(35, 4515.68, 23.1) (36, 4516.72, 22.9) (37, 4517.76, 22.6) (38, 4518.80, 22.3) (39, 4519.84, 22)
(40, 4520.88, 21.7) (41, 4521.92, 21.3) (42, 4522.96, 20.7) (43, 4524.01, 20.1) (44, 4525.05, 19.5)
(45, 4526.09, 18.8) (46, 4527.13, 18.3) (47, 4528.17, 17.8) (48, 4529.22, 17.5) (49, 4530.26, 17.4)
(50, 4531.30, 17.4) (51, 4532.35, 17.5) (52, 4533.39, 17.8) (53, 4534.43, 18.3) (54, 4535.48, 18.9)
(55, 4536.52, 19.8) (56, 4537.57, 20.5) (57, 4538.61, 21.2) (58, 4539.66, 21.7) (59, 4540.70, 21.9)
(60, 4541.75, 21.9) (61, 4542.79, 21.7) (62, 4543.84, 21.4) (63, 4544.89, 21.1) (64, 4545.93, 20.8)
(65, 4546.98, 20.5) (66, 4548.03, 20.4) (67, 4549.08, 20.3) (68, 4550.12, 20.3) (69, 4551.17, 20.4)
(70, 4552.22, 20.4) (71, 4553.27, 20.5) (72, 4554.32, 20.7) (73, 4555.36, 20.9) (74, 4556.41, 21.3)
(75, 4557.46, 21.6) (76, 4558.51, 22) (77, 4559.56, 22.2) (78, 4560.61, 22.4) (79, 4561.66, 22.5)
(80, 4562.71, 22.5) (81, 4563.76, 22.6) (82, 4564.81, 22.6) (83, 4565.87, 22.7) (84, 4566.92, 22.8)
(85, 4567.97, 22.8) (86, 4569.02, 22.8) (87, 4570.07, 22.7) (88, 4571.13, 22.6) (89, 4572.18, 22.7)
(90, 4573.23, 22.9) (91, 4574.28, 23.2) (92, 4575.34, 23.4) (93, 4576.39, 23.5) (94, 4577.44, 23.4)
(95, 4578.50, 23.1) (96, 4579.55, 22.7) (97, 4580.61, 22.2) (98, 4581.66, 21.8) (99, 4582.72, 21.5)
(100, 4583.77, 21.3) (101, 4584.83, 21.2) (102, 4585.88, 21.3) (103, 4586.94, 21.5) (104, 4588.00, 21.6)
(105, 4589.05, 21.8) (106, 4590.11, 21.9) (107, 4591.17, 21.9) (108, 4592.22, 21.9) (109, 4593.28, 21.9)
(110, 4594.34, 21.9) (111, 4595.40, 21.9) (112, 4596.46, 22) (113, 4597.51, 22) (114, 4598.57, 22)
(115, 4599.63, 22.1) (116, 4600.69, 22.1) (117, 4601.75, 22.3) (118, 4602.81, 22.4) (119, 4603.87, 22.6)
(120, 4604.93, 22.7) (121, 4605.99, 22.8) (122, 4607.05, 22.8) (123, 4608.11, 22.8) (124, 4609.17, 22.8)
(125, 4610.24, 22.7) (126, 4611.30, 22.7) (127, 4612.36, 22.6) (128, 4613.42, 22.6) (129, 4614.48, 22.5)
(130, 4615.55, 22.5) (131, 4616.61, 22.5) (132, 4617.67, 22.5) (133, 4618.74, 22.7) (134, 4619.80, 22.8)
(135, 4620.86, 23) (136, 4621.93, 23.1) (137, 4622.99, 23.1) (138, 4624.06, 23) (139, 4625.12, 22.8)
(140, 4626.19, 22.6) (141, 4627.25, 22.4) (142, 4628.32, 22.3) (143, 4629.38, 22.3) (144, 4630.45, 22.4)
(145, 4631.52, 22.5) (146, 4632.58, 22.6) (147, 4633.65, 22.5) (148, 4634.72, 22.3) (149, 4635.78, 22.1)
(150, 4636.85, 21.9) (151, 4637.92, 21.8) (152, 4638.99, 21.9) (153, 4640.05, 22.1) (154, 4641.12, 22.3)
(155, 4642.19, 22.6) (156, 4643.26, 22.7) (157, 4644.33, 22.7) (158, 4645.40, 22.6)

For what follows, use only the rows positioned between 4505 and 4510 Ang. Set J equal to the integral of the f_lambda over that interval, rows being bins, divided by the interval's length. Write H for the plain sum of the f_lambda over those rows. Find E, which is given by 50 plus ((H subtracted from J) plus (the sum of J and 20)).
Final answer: -1.0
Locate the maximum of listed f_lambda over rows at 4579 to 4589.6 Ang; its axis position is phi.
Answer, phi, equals 4579.55 Ang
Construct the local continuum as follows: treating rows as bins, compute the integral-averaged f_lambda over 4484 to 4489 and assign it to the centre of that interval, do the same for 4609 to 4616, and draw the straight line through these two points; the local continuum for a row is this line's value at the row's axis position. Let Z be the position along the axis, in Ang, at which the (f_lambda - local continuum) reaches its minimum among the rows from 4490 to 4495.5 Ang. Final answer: 4493.90 Ang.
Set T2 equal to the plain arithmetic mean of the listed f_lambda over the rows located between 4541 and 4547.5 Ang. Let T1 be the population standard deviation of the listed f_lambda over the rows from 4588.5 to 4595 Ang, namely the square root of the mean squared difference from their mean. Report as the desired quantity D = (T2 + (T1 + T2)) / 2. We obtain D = 21.3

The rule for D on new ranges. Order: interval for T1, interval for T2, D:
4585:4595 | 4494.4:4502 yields 21.7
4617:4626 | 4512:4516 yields 23.6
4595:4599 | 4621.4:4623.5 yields 23.1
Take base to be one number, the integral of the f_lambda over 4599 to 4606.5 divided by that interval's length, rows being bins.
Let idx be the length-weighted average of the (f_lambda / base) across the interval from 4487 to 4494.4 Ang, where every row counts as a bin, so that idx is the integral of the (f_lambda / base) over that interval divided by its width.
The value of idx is 0.93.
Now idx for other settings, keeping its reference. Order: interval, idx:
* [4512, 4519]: 1.03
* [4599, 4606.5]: 1.00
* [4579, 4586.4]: 0.97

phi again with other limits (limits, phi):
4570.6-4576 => 4575.34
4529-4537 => 4536.52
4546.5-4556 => 4555.36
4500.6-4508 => 4507.37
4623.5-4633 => 4624.06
